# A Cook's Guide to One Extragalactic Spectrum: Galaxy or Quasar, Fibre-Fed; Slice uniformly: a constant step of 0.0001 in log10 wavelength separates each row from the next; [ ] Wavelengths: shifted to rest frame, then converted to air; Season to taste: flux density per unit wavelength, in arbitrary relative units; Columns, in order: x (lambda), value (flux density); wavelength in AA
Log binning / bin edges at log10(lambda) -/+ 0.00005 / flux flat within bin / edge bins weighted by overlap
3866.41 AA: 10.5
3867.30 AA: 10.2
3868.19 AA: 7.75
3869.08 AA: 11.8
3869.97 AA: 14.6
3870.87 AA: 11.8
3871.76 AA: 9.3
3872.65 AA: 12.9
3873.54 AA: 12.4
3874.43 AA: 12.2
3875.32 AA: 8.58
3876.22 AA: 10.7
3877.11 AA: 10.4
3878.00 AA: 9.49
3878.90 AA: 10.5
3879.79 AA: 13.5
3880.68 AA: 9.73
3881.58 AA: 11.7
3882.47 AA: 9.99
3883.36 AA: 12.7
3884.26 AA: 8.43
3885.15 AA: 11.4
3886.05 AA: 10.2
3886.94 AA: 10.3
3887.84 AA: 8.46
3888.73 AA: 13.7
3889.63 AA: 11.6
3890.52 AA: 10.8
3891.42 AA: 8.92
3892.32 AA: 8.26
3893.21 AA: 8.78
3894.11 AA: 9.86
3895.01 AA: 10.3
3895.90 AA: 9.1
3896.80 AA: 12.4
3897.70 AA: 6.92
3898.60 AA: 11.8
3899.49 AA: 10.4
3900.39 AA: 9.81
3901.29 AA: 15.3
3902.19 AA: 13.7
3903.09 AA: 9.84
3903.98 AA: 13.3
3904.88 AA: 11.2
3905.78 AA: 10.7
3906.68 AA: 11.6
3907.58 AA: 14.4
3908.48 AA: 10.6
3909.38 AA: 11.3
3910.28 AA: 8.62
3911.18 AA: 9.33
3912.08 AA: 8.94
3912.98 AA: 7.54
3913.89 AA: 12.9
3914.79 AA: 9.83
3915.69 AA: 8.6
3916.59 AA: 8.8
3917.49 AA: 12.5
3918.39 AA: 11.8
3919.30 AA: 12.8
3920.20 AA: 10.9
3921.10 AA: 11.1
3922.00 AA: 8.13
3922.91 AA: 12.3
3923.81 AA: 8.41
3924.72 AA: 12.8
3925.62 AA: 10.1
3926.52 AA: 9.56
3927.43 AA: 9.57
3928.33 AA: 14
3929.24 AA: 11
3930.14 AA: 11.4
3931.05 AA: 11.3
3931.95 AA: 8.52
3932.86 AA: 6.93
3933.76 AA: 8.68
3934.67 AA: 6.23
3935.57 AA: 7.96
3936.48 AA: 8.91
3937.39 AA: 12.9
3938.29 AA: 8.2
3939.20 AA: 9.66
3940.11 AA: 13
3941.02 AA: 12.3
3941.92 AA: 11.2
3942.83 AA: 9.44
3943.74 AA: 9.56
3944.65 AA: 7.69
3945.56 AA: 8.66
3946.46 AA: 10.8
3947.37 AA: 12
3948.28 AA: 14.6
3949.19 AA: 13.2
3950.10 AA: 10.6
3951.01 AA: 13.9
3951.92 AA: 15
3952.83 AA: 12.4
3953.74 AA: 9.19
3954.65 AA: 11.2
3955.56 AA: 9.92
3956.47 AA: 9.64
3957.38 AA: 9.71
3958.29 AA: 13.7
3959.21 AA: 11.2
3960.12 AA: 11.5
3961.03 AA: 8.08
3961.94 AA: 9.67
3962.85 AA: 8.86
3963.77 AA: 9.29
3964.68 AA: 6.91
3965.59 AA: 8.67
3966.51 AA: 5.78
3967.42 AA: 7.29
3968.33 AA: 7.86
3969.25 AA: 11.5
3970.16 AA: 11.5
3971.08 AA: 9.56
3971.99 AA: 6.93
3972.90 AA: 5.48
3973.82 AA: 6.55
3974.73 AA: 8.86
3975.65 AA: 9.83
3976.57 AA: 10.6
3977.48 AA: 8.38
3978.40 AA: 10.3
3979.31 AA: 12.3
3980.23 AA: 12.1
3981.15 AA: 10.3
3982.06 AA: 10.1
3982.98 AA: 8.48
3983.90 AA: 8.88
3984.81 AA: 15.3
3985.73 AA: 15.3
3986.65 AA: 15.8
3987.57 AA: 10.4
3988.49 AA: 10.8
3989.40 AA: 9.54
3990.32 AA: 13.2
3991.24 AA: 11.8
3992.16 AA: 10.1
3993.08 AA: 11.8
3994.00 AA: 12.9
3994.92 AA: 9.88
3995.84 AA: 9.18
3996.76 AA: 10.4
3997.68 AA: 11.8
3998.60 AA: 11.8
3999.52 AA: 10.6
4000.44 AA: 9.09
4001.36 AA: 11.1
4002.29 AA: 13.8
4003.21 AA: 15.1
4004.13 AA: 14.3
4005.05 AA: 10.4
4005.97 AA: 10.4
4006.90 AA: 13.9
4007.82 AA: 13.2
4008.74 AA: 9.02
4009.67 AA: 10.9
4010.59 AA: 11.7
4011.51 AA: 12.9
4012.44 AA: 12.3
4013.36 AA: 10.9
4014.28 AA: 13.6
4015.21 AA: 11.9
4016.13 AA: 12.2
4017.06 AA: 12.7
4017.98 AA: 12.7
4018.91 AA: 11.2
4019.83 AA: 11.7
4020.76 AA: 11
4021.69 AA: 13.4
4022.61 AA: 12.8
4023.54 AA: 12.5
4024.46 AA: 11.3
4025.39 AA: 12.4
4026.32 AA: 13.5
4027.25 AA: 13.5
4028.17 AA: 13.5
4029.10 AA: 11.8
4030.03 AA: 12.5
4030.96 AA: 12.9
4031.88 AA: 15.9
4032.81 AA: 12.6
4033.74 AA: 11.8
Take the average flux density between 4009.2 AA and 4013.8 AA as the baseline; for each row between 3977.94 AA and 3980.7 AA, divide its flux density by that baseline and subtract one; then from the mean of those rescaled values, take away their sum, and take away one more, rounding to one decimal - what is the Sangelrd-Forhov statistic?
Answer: -1.0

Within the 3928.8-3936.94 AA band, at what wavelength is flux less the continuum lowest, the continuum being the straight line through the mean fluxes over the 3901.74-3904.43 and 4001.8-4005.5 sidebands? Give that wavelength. 3934.67 AA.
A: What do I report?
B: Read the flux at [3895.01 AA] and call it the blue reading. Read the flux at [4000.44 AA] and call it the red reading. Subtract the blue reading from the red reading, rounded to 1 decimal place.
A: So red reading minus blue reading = -1.2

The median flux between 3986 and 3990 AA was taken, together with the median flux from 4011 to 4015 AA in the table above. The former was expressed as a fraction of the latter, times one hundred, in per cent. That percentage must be 84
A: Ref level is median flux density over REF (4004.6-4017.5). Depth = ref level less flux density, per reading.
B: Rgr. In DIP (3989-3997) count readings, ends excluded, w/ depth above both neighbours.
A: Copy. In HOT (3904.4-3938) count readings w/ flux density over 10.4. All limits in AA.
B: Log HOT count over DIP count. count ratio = 9.5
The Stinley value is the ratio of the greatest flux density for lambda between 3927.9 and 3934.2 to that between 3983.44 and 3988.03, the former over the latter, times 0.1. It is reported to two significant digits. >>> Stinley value 0.089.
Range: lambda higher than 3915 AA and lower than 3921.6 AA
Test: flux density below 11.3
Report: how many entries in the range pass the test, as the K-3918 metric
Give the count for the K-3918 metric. 4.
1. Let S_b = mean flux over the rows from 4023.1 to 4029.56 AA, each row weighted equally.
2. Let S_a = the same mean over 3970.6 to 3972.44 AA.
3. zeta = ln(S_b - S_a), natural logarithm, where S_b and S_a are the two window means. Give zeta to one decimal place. 1.5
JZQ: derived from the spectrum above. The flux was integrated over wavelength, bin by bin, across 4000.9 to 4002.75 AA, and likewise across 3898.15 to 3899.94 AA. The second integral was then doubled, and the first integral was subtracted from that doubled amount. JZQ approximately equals 17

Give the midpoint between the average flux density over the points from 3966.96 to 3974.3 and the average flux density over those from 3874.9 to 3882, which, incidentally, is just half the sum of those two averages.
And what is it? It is 9.45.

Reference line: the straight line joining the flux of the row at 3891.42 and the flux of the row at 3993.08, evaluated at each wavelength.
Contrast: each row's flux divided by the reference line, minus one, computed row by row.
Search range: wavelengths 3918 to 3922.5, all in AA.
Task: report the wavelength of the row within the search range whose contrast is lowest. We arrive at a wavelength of 3922.00 AA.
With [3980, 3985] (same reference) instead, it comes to 3982.98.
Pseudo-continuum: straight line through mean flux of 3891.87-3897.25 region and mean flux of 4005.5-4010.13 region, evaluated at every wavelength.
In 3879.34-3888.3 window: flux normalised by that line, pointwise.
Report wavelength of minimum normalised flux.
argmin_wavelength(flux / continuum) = 3887.84 AA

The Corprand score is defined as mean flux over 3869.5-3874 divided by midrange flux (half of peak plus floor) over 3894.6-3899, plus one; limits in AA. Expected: 2.26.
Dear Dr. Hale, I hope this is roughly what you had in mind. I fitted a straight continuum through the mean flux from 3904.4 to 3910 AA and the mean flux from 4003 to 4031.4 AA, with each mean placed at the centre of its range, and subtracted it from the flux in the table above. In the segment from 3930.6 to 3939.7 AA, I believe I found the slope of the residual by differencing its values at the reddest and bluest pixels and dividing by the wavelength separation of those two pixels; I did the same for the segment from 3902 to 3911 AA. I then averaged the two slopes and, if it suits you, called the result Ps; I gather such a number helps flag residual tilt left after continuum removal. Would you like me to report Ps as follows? -0.4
